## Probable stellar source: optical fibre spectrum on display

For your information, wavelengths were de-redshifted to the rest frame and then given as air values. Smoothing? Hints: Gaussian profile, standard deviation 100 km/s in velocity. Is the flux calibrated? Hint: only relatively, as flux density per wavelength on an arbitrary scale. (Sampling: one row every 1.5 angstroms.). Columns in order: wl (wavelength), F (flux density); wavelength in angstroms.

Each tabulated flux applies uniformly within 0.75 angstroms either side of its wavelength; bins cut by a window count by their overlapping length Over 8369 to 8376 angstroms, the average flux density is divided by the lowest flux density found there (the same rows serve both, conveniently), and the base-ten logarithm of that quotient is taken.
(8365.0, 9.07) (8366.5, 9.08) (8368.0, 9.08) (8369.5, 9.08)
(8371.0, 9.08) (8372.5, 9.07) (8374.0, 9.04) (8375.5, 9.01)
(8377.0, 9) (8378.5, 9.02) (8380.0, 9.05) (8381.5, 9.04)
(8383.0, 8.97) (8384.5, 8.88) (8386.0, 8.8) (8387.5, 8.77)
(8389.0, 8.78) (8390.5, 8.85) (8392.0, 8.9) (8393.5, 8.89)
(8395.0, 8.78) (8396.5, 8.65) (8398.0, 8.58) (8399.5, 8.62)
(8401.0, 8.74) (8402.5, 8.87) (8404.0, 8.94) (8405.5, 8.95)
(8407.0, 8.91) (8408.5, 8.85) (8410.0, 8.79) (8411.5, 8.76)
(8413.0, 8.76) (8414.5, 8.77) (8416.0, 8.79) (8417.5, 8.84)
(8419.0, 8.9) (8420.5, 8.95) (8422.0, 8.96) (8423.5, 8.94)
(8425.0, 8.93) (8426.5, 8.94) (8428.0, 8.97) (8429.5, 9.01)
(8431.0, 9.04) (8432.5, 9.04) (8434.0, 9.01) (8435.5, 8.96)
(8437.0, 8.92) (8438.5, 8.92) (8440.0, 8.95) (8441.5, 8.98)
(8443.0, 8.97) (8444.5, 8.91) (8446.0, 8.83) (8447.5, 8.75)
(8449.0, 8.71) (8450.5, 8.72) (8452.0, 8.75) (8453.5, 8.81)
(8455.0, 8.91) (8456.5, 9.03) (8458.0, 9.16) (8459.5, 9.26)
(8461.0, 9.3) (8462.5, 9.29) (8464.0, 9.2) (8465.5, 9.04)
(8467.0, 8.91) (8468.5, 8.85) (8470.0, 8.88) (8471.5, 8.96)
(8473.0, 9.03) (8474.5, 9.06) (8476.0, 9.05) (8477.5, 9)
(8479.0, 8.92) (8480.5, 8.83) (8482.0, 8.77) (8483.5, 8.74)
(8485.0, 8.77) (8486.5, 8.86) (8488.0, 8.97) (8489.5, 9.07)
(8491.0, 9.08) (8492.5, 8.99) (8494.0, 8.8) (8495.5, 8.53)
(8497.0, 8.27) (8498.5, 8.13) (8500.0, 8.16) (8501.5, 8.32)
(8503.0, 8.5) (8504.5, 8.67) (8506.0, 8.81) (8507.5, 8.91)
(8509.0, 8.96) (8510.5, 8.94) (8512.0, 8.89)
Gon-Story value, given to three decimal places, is 0.002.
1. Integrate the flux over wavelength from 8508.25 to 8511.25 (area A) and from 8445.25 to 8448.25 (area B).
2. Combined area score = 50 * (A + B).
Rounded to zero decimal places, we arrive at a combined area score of 2661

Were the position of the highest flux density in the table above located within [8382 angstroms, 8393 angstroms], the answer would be 8383.0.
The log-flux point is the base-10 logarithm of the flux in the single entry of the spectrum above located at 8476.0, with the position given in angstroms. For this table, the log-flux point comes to 0.957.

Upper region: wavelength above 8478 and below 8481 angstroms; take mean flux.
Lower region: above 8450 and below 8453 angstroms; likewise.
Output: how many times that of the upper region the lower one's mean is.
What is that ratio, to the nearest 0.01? 0.98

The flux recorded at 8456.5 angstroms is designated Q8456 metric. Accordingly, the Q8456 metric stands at 9.03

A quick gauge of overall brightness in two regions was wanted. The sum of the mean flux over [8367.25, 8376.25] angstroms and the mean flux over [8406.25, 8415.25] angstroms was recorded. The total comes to 17.87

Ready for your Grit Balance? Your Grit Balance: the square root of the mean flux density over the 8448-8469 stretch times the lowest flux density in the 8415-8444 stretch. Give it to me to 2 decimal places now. 8.89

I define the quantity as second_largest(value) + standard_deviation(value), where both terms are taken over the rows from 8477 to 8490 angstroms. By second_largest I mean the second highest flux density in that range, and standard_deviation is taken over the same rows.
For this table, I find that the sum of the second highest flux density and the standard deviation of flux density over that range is 9.1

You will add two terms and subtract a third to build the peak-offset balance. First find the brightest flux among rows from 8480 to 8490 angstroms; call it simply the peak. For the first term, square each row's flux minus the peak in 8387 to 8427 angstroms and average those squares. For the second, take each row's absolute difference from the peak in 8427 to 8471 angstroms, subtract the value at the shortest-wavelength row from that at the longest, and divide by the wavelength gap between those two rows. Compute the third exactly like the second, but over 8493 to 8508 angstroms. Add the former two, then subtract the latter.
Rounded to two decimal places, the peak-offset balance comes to 0.08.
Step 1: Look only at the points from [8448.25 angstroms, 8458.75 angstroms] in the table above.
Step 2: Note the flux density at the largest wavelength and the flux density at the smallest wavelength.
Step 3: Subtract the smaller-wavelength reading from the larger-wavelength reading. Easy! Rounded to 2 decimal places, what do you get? 0.45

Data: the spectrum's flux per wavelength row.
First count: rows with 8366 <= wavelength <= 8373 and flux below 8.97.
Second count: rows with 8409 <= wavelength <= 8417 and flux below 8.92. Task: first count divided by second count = 0.0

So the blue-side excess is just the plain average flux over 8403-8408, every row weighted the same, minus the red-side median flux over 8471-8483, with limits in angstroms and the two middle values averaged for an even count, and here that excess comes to -0.05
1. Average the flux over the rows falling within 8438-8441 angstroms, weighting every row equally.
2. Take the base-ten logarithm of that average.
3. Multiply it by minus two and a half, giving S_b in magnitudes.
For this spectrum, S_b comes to -2.378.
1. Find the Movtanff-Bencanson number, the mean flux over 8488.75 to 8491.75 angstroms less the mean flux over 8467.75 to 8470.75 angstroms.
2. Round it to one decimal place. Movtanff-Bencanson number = 0.2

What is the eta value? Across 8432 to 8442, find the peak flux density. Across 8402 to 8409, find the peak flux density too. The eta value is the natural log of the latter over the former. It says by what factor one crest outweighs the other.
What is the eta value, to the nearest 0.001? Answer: -0.010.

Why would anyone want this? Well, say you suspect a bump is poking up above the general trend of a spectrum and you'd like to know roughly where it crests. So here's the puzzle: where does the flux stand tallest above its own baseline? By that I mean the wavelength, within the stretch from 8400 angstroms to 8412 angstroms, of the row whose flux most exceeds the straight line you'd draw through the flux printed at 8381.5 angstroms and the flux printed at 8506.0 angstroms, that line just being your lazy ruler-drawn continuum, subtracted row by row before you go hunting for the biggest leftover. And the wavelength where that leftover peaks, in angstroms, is 8405.5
